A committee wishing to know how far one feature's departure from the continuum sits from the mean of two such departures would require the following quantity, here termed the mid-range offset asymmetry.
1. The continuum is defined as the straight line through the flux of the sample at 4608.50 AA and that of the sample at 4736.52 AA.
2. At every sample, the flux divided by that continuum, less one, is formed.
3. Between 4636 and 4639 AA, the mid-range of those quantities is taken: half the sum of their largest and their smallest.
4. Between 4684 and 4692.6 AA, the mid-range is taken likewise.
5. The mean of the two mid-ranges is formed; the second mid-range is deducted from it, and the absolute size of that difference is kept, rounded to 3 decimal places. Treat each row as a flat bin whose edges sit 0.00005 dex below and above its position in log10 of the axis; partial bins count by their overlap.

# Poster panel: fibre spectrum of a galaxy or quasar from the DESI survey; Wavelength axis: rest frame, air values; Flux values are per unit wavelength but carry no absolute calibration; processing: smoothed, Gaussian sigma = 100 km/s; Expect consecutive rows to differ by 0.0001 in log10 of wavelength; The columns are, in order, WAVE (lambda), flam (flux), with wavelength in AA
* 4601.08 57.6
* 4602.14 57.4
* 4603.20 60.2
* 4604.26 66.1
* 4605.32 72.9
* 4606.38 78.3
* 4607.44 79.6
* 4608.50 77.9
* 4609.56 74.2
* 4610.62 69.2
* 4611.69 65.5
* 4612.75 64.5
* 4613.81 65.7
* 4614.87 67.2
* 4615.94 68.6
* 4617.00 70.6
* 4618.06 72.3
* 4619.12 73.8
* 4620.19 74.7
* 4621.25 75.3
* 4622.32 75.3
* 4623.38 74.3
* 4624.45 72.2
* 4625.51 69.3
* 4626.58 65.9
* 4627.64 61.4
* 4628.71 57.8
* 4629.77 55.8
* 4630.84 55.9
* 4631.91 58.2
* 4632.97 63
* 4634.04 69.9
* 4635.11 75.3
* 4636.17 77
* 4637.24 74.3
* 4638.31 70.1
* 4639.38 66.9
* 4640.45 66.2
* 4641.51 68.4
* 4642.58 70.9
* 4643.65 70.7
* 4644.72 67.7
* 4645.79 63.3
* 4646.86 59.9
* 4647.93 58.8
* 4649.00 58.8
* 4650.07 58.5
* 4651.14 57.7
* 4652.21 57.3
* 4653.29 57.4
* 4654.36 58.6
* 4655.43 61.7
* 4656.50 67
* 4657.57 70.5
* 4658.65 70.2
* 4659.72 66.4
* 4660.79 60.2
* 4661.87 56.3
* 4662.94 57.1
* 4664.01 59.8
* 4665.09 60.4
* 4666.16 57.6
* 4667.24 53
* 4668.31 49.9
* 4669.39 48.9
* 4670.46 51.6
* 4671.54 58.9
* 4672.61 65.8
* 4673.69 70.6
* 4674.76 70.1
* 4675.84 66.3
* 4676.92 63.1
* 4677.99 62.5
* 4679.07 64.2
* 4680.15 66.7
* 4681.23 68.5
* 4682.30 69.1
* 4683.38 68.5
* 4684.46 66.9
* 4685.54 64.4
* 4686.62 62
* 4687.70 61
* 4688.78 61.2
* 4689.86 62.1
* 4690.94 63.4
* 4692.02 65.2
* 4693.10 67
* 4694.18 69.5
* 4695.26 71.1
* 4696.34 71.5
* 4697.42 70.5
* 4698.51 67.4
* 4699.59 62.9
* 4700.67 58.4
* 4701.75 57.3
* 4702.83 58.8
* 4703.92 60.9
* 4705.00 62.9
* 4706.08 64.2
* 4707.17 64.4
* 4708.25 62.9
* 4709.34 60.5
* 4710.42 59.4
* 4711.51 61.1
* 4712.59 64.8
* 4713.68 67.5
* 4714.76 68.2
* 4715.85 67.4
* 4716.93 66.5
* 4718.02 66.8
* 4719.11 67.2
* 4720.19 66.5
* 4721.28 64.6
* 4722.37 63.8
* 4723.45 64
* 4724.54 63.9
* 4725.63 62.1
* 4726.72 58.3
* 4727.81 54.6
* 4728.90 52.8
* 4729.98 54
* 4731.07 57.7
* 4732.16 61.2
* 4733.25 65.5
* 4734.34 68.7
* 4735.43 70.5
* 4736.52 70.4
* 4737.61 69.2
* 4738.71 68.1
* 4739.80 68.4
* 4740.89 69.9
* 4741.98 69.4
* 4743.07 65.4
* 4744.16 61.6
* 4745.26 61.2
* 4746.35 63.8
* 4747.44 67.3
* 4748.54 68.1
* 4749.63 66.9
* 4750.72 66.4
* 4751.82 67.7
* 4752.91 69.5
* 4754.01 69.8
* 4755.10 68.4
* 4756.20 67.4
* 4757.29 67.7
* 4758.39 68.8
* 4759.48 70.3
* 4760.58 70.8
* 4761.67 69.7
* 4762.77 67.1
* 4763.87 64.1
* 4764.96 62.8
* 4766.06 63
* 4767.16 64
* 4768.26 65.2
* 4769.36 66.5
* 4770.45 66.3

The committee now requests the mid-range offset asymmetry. 0.047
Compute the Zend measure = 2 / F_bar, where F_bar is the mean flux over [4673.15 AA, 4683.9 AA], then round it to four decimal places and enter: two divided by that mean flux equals 0.0299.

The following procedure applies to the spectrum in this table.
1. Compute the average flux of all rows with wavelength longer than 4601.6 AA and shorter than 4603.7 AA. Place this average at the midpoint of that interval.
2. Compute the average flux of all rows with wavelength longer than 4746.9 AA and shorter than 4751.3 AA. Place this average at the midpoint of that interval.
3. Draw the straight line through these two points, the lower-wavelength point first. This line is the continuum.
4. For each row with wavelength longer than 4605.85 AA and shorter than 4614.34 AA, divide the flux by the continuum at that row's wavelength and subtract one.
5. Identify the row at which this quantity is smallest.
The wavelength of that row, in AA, 4612.75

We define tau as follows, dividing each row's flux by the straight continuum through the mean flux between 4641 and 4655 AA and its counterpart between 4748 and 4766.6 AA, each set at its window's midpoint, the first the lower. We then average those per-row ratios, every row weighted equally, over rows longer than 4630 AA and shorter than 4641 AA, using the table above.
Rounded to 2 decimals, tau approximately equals 1.10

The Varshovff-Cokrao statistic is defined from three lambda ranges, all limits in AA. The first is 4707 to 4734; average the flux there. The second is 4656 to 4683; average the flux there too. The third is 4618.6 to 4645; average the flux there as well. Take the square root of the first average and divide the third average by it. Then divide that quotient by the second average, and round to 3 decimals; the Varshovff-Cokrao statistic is 0.139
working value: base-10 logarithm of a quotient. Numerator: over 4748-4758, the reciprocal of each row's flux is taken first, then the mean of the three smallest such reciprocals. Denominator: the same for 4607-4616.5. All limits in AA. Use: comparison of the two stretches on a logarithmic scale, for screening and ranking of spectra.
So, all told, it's 0.047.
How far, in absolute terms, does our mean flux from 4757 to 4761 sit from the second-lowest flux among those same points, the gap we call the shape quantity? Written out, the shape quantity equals 0.6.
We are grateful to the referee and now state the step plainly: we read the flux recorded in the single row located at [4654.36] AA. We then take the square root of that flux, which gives 7.7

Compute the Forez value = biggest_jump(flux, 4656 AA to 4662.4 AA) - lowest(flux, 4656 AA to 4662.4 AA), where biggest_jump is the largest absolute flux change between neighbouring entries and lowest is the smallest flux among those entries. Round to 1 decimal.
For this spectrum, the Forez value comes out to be -50.1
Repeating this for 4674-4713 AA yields -52.8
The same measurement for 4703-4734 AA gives -48.5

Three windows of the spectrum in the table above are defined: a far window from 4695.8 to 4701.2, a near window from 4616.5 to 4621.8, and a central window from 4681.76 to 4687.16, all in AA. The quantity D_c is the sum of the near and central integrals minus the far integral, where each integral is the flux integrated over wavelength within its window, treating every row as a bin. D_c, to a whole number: 389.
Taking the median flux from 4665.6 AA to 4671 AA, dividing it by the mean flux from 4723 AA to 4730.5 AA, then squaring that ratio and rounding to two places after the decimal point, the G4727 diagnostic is 0.78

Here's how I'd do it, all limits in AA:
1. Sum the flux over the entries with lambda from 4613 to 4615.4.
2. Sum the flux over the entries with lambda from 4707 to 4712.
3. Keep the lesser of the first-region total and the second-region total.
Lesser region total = 133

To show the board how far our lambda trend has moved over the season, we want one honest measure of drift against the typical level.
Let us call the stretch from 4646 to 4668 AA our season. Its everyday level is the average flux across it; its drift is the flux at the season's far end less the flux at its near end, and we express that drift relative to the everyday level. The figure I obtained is -0.11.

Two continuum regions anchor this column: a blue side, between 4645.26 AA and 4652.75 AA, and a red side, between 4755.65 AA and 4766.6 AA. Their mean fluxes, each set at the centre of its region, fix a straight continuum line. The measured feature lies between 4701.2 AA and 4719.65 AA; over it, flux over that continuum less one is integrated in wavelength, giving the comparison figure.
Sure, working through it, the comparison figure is 0.0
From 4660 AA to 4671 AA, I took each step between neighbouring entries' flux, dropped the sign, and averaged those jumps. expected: 2.5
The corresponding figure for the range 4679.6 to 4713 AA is 1.8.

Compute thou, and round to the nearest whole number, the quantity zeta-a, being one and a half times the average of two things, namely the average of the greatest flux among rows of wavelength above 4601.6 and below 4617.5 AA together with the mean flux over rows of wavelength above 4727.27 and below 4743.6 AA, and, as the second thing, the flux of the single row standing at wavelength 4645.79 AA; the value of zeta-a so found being 101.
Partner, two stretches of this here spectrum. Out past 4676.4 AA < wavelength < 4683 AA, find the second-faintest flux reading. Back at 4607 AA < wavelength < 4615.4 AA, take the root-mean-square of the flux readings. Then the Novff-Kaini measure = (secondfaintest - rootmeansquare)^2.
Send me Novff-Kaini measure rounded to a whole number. 58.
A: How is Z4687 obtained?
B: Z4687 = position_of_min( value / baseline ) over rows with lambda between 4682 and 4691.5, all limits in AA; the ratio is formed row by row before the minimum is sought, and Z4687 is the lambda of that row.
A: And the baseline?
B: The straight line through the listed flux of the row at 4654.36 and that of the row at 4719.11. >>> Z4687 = 4687.70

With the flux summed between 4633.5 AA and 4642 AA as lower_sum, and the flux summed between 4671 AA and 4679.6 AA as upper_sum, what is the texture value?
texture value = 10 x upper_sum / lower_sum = 9.2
